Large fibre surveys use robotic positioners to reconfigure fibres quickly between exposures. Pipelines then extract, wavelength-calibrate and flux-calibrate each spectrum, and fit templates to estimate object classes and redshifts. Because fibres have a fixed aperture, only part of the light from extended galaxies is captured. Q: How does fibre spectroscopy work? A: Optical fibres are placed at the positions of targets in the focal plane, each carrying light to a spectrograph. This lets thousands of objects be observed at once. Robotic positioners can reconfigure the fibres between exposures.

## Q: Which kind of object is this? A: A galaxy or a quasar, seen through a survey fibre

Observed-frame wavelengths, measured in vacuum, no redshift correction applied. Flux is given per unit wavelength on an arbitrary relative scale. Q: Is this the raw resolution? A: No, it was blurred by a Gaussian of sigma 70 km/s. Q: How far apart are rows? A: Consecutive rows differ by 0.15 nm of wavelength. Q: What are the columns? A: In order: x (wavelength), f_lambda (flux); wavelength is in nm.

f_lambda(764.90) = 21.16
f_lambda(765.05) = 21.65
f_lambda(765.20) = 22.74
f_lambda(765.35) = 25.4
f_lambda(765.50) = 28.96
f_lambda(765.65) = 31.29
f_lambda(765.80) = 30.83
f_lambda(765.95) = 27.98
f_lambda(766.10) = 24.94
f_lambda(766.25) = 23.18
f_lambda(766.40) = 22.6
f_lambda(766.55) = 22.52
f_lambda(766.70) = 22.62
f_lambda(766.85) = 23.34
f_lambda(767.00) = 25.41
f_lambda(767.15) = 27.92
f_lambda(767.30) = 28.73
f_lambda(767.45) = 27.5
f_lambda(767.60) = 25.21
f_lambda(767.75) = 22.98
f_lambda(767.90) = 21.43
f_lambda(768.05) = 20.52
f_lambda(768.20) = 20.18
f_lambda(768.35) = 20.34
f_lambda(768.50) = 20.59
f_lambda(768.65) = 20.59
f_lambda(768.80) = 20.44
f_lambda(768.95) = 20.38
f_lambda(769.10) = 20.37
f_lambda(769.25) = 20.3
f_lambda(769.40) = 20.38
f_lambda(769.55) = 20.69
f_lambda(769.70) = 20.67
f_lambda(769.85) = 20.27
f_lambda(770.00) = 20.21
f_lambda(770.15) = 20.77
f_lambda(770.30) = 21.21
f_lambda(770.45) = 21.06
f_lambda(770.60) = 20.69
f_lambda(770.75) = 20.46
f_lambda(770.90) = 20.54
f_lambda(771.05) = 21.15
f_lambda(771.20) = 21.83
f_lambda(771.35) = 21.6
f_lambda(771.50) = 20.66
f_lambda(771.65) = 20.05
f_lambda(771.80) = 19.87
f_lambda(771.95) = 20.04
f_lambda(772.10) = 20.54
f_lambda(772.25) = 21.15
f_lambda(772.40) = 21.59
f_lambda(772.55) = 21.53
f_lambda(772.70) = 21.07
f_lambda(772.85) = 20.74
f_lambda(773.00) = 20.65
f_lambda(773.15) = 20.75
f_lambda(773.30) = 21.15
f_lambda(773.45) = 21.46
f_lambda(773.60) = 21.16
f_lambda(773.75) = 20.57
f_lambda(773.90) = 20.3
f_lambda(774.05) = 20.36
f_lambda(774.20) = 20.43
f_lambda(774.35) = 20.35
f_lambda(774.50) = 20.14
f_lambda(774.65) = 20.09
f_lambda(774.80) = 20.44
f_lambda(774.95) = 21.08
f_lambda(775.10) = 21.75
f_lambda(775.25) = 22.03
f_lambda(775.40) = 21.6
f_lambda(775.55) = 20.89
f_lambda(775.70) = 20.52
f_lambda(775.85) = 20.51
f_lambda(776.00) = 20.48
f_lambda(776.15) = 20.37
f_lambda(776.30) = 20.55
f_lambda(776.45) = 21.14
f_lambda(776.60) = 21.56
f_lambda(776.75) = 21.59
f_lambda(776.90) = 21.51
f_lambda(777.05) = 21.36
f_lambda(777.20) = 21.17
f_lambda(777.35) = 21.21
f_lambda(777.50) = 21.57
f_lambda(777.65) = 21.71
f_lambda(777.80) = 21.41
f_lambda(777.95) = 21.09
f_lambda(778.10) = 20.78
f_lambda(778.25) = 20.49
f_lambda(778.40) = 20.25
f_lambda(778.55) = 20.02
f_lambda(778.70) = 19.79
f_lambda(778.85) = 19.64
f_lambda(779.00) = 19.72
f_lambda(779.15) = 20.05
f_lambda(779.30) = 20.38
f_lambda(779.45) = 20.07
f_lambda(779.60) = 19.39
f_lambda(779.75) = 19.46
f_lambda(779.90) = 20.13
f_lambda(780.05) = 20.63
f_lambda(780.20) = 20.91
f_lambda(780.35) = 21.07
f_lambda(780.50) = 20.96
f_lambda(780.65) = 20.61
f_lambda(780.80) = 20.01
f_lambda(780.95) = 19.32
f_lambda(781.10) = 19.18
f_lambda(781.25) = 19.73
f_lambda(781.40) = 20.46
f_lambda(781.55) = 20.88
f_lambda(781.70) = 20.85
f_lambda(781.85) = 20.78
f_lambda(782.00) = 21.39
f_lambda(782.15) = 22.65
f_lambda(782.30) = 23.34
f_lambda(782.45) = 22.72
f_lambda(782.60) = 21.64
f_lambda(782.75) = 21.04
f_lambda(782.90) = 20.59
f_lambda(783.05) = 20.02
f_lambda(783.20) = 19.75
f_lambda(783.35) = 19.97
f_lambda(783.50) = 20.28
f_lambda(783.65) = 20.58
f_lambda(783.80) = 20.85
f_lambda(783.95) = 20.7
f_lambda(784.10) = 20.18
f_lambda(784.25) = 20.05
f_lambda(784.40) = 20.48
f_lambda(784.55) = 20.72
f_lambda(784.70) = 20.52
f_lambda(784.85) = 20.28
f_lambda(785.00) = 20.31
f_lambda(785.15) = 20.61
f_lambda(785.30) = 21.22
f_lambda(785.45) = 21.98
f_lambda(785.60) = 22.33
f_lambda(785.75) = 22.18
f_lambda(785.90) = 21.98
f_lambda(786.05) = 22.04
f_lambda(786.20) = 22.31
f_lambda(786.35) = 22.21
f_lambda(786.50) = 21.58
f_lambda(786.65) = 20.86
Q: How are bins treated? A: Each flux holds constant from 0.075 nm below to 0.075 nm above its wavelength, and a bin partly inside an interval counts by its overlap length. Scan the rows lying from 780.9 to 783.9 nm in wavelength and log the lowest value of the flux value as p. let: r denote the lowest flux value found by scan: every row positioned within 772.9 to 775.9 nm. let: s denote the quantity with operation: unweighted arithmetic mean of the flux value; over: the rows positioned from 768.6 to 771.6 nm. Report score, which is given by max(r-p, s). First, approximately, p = 19.18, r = 20.09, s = 20.71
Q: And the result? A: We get 20.7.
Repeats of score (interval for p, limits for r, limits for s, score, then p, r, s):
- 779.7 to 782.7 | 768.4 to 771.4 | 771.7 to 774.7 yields 20.7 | 19.18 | 20.21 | 20.70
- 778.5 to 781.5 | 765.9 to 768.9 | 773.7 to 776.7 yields 20.8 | 19.18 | 20.18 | 20.76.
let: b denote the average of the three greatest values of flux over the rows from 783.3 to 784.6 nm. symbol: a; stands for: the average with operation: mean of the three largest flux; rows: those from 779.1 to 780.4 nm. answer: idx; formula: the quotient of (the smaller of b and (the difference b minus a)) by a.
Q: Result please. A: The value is -0.005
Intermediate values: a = 20.9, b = 20.8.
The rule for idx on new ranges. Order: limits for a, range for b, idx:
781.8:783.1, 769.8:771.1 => -0.077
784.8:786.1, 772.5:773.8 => -0.036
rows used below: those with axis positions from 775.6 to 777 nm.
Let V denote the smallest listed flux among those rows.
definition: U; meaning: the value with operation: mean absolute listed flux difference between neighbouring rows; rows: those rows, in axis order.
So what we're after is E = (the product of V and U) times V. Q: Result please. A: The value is 75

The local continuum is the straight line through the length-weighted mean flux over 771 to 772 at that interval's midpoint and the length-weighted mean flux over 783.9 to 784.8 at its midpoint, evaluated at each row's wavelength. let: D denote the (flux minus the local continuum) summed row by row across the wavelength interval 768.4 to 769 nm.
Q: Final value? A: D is -1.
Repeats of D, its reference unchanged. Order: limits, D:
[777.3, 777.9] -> 4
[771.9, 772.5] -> 0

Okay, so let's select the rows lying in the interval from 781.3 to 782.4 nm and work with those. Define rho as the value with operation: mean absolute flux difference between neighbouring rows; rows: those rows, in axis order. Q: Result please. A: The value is 0.51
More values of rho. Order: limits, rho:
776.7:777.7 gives 0.16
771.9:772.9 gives 0.40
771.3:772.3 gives 0.50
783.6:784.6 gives 0.29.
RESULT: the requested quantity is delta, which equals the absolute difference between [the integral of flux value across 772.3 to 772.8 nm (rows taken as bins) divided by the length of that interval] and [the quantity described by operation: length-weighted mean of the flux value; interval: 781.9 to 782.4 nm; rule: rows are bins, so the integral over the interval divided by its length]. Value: 1.0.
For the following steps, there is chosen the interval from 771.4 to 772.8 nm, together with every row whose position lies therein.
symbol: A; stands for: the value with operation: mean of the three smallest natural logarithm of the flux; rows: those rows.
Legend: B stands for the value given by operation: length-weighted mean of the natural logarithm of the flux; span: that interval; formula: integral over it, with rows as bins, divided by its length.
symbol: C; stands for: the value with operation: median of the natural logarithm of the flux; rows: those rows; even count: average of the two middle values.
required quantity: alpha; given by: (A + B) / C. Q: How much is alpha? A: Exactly 1.99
